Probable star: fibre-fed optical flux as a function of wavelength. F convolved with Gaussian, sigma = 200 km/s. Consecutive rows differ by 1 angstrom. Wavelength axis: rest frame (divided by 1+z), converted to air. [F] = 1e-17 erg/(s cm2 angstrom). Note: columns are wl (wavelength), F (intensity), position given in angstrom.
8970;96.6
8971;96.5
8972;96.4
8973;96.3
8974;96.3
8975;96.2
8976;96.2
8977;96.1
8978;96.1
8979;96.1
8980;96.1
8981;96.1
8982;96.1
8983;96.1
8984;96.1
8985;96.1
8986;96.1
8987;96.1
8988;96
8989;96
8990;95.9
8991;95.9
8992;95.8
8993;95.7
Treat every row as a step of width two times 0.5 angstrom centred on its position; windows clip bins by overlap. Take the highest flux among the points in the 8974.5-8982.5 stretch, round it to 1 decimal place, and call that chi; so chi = 96.2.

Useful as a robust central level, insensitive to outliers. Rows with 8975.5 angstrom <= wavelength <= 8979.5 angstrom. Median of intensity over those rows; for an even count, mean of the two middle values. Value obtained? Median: 96.1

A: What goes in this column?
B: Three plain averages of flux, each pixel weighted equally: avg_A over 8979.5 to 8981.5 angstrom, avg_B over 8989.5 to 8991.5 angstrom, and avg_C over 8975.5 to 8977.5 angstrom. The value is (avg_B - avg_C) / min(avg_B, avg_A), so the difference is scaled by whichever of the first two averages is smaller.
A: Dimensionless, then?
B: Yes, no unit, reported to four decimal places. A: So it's -0.0026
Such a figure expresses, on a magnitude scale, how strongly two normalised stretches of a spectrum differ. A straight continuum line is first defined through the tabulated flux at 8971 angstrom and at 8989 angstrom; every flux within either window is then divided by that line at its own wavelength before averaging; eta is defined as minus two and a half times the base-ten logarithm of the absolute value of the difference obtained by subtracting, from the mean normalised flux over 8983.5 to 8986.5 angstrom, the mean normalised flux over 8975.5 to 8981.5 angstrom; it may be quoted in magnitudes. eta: 6.92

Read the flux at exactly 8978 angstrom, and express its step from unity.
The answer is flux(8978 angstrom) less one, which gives 95.1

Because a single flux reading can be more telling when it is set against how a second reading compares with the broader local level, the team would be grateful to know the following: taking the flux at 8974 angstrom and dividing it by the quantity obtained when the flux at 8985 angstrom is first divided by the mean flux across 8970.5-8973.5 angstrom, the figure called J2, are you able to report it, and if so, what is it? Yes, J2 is 96.6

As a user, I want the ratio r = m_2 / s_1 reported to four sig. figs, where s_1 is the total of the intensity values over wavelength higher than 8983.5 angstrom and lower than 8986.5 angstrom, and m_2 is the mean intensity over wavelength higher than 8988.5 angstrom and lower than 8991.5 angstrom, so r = 0.3328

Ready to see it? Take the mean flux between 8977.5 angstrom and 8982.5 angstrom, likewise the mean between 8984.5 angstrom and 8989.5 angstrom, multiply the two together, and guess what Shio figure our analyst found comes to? 9231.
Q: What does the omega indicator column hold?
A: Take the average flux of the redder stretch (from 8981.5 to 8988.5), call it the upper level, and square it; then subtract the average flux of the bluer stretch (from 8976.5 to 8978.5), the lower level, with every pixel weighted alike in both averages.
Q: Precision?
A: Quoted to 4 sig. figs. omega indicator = 9136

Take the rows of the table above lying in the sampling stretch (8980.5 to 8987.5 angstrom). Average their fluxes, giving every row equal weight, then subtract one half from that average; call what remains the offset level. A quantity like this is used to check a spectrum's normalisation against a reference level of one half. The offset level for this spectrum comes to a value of 95.6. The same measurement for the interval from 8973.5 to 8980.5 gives 95.7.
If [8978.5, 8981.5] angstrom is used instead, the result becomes 95.6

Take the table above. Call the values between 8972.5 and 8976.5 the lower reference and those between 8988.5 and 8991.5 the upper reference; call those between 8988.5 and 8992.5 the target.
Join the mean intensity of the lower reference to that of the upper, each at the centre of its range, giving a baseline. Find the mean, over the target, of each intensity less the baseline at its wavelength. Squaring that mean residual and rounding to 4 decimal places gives 0.0005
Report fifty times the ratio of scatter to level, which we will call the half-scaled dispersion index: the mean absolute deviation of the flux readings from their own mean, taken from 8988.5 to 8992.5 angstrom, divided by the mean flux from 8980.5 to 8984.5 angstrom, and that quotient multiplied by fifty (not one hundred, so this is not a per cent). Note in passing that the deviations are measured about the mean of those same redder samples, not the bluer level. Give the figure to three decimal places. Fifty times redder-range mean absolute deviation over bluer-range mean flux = 0.026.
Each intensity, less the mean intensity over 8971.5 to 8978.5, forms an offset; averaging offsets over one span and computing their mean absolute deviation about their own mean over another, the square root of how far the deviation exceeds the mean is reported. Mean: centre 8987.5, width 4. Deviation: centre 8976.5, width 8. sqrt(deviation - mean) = 0.50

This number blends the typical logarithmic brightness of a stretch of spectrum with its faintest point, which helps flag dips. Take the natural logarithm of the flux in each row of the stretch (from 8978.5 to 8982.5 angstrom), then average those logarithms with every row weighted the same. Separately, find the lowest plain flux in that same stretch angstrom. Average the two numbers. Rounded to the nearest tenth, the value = 50.3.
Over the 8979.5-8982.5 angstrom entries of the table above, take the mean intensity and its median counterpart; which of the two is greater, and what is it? 96.1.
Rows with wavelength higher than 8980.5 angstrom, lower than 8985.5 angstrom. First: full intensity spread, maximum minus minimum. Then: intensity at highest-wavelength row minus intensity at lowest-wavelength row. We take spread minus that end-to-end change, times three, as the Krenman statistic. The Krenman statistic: 0.0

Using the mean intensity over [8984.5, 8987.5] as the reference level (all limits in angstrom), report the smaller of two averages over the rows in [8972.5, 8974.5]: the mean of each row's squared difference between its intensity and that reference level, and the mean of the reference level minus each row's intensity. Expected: -0.20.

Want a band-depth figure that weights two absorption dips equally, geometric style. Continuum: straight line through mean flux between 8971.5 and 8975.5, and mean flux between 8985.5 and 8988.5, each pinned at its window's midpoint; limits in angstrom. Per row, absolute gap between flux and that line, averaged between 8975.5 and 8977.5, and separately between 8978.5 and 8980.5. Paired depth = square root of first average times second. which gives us 0.10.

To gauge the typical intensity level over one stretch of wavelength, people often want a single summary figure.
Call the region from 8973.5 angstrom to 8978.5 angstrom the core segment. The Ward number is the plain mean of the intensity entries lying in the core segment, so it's 96.18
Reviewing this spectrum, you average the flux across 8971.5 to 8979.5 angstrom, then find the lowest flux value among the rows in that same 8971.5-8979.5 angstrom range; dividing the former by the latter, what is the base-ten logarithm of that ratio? 0.0005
